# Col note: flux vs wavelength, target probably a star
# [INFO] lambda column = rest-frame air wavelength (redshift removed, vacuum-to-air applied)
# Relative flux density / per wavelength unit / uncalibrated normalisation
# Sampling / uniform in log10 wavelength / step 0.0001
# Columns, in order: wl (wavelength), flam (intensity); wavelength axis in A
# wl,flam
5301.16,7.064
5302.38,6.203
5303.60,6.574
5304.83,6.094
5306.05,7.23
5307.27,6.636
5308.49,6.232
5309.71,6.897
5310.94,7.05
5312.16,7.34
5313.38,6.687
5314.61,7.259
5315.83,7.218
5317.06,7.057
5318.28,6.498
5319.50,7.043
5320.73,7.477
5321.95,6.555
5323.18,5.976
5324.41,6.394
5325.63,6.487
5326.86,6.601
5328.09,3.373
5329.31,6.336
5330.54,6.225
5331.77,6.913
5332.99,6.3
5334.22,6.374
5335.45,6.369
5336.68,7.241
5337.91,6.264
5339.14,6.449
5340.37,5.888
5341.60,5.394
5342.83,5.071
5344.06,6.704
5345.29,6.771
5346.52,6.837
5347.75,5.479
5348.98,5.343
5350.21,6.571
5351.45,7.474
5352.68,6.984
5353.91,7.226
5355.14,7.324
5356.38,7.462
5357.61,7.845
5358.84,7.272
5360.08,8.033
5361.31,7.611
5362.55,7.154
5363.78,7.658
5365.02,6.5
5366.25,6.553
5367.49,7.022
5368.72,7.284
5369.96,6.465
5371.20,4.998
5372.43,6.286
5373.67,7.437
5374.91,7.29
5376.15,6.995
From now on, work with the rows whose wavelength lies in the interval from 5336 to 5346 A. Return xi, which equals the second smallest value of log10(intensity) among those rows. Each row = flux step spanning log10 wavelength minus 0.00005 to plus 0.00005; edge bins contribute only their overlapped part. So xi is 0.73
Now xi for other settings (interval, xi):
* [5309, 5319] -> 0.83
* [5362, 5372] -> 0.81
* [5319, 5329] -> 0.78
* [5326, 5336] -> 0.79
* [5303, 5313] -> 0.79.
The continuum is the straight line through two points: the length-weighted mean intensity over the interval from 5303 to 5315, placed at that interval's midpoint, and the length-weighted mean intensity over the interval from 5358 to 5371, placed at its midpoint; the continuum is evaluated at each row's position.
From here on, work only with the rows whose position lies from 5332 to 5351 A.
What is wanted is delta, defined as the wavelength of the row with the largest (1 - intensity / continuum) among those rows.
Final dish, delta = 5342.83 A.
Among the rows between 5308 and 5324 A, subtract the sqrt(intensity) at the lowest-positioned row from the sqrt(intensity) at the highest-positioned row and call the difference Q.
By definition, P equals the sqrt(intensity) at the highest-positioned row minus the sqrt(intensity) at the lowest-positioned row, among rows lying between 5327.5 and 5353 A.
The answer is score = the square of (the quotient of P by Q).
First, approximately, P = 0.81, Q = -0.05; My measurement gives 242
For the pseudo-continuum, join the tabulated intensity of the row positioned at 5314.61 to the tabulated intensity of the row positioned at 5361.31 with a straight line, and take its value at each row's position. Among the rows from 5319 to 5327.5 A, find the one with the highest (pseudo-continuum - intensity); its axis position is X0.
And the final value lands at 5323.18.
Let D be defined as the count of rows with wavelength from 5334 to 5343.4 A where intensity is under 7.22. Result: 7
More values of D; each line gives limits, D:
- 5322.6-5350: 21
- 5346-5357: 5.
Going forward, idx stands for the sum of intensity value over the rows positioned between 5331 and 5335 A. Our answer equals 19.6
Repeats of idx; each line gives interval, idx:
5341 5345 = 17.2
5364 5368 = 20.1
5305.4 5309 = 20.1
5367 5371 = 20.8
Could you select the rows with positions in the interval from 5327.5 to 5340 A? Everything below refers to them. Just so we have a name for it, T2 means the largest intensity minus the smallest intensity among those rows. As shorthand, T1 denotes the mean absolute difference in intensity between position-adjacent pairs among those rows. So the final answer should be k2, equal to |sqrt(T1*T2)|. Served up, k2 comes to 1.7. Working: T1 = 0.72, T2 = 3.9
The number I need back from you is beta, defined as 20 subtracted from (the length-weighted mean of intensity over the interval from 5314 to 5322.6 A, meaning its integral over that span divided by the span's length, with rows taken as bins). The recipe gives -13.0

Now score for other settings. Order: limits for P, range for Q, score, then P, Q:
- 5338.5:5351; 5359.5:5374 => 0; 0.02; -0.11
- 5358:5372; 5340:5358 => 2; -0.46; 0.37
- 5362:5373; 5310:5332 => 42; -0.17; -0.03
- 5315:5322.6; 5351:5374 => 348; -0.13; -0.01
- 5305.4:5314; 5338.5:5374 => 0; -0.10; 0.19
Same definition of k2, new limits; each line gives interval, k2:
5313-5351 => 1.7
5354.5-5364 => 0.6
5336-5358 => 1.2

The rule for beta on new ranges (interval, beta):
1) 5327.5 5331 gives -14.7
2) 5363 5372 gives -13.4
